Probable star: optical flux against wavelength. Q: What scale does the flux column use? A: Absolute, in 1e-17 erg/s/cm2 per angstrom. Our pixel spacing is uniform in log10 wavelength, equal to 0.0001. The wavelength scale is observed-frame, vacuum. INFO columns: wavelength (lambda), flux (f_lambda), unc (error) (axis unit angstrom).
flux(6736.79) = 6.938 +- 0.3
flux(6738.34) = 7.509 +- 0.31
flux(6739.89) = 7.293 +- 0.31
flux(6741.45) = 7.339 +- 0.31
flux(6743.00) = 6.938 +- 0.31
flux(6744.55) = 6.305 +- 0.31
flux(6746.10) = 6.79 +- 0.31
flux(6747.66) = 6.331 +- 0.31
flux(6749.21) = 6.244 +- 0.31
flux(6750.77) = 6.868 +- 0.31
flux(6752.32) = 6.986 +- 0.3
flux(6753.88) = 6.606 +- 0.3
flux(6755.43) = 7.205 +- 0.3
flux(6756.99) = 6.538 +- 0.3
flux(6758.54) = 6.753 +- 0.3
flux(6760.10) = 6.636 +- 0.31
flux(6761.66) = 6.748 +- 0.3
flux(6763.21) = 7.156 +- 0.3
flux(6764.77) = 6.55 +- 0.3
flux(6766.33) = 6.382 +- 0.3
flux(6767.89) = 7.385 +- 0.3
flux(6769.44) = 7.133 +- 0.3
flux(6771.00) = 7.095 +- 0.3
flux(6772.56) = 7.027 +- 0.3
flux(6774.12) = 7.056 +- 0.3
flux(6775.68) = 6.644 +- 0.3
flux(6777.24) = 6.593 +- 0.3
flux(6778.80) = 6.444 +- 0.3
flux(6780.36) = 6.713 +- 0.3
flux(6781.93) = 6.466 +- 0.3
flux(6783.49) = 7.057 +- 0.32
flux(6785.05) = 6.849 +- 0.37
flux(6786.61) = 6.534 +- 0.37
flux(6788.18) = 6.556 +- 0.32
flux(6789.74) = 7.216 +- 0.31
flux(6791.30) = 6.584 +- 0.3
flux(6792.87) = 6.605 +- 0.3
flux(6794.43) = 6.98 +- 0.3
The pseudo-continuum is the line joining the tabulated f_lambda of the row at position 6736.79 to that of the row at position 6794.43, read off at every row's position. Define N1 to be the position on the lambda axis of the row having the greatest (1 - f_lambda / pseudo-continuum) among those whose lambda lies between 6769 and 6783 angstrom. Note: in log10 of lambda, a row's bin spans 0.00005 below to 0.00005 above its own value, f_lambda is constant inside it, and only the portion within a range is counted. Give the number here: 6778.80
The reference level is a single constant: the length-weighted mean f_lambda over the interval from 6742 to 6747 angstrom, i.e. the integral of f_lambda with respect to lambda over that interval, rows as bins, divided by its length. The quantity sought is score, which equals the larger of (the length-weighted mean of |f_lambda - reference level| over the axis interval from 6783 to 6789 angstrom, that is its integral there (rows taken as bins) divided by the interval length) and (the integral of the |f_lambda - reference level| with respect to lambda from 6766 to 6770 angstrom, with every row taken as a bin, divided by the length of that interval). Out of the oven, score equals 0.50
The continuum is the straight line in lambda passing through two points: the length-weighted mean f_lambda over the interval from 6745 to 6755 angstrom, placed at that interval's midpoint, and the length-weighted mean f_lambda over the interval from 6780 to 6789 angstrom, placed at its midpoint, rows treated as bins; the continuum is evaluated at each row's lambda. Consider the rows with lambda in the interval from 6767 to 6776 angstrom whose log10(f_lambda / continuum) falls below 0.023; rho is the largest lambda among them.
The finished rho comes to 6775.68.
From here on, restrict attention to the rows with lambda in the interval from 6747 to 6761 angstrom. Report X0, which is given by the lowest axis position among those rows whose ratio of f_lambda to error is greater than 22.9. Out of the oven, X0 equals 6752.32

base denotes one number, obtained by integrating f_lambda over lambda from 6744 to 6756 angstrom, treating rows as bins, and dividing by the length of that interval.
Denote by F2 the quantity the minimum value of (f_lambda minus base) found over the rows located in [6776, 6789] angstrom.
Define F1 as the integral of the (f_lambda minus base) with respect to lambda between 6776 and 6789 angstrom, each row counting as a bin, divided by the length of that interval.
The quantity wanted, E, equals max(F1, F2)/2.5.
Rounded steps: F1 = -0.01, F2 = -0.22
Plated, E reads 0.00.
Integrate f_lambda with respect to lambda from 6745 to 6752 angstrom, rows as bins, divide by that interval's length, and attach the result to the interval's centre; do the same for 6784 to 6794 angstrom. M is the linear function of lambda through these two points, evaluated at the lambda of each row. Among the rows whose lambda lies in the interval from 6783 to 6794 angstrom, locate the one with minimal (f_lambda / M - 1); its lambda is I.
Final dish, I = 6786.61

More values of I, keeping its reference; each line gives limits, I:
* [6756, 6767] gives 6766.33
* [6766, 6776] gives 6766.33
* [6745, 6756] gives 6749.21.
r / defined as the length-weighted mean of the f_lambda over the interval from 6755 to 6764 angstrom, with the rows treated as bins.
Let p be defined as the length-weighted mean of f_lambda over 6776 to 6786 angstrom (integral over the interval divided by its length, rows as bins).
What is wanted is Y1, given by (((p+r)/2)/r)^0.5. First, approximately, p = 6.68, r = 6.82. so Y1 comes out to 0.995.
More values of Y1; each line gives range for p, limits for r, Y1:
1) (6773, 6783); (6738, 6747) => 0.989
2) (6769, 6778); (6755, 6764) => 1.003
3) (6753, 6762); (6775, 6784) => 1.004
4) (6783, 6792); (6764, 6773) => 0.995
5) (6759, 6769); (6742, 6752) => 1.008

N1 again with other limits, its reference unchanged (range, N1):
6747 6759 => 6749.21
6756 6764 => 6756.99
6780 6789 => 6781.93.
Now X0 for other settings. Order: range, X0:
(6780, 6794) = 6789.74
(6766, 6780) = 6767.89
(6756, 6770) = 6763.21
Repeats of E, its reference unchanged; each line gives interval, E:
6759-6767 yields 0.01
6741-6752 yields 0.01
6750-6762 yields 0.05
